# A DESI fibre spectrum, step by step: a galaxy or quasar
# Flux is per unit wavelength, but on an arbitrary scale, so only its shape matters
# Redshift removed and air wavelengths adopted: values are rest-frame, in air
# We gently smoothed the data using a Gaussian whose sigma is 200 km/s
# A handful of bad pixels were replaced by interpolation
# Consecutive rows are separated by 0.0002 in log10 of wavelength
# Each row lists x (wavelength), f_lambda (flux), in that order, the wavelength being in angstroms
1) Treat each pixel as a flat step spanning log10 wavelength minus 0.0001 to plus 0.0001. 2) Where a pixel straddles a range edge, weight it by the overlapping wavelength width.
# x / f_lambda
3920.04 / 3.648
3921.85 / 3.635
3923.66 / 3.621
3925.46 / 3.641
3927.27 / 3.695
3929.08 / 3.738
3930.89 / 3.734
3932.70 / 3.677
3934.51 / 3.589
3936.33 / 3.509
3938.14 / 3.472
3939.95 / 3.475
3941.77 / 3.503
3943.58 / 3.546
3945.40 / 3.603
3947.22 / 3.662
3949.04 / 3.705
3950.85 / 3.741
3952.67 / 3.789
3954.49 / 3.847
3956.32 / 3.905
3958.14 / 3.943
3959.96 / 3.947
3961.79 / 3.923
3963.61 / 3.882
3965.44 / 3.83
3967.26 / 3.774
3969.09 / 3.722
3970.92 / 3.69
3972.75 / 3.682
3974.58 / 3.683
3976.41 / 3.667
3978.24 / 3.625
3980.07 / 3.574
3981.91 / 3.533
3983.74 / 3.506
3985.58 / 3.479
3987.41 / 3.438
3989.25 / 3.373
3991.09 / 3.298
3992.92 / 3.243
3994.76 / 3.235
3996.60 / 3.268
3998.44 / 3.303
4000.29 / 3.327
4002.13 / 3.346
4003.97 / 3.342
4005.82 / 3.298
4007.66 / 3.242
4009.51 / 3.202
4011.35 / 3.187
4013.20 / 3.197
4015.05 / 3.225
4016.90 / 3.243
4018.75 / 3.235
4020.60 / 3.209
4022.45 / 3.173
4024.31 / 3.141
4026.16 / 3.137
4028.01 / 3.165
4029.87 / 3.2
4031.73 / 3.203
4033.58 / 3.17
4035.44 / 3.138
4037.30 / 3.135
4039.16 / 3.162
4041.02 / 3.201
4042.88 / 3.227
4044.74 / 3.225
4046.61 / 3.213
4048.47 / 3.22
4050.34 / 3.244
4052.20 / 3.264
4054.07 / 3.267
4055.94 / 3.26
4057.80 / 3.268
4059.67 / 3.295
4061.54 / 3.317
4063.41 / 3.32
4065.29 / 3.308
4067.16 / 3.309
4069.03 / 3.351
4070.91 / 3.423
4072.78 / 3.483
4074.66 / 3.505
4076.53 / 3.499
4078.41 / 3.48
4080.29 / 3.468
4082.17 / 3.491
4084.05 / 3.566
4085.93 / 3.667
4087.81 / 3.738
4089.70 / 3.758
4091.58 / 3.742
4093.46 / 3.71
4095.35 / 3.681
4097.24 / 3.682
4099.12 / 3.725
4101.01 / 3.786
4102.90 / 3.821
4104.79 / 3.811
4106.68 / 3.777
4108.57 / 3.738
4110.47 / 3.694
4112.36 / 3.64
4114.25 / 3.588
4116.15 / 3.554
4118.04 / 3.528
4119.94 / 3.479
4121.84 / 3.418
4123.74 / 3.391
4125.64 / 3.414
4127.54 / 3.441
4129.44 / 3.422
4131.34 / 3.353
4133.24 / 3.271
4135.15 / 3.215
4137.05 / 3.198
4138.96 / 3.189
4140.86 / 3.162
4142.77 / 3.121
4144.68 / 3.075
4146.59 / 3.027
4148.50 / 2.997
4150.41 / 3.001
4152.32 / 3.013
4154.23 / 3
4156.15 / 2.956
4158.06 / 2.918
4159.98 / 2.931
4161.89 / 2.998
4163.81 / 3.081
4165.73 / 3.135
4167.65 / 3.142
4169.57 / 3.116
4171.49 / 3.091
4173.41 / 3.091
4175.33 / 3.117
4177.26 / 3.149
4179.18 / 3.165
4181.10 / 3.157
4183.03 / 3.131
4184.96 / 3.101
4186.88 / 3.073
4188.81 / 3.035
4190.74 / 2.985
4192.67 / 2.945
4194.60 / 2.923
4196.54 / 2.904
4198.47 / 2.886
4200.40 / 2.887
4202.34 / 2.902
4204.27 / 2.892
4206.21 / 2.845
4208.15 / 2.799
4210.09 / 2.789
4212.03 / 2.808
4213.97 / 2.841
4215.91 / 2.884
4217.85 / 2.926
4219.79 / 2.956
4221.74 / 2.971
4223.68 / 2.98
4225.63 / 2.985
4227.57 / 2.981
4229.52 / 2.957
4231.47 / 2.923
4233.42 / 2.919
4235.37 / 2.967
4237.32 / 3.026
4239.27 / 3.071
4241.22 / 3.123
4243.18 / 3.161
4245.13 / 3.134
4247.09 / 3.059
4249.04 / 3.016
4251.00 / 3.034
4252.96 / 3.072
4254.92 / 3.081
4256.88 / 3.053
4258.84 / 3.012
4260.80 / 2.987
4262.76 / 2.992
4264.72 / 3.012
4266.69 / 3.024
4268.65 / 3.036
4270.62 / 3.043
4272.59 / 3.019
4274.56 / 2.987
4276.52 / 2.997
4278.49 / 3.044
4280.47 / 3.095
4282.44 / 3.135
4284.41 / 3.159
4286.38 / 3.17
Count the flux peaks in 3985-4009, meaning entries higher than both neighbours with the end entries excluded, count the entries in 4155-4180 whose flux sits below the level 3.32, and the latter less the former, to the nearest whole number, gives 12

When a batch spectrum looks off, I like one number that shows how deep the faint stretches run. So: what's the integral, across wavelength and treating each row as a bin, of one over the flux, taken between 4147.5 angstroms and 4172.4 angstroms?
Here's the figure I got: 8.2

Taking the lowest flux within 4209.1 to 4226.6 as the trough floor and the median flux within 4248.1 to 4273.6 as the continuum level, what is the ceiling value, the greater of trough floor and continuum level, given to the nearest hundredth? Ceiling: 3.02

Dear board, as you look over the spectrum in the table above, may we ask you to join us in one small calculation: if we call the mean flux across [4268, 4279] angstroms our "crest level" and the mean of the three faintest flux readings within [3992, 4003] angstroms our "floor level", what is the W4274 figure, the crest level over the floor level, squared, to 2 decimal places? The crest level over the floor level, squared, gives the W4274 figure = 0.86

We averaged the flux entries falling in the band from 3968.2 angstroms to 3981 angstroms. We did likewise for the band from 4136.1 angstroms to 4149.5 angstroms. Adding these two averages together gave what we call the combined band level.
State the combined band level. 6.8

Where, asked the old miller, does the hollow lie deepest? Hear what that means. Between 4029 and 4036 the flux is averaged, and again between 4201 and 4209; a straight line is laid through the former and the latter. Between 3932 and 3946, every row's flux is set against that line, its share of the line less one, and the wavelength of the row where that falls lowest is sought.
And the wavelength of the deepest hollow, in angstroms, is 3938.14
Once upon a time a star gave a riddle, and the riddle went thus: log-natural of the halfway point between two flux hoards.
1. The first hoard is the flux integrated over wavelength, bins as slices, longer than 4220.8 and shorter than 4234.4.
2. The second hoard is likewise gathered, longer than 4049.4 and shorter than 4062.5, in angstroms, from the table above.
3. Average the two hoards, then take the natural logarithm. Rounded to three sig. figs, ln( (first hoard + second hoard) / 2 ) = 3.73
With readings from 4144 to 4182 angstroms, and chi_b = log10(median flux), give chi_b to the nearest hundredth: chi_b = 0.49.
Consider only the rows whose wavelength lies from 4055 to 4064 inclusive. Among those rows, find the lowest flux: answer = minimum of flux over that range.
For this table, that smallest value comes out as 3.26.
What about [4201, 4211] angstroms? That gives 2.789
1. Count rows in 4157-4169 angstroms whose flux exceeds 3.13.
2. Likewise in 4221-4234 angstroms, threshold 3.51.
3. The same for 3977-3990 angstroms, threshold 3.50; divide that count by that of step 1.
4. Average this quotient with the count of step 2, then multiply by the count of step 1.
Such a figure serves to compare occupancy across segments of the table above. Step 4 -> 2.0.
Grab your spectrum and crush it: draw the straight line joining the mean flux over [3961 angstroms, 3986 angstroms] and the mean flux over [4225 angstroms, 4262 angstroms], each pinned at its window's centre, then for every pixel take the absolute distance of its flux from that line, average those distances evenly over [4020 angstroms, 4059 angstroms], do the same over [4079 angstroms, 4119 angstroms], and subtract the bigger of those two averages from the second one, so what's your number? -0.03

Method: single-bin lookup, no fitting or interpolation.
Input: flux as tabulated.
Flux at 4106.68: 3.777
